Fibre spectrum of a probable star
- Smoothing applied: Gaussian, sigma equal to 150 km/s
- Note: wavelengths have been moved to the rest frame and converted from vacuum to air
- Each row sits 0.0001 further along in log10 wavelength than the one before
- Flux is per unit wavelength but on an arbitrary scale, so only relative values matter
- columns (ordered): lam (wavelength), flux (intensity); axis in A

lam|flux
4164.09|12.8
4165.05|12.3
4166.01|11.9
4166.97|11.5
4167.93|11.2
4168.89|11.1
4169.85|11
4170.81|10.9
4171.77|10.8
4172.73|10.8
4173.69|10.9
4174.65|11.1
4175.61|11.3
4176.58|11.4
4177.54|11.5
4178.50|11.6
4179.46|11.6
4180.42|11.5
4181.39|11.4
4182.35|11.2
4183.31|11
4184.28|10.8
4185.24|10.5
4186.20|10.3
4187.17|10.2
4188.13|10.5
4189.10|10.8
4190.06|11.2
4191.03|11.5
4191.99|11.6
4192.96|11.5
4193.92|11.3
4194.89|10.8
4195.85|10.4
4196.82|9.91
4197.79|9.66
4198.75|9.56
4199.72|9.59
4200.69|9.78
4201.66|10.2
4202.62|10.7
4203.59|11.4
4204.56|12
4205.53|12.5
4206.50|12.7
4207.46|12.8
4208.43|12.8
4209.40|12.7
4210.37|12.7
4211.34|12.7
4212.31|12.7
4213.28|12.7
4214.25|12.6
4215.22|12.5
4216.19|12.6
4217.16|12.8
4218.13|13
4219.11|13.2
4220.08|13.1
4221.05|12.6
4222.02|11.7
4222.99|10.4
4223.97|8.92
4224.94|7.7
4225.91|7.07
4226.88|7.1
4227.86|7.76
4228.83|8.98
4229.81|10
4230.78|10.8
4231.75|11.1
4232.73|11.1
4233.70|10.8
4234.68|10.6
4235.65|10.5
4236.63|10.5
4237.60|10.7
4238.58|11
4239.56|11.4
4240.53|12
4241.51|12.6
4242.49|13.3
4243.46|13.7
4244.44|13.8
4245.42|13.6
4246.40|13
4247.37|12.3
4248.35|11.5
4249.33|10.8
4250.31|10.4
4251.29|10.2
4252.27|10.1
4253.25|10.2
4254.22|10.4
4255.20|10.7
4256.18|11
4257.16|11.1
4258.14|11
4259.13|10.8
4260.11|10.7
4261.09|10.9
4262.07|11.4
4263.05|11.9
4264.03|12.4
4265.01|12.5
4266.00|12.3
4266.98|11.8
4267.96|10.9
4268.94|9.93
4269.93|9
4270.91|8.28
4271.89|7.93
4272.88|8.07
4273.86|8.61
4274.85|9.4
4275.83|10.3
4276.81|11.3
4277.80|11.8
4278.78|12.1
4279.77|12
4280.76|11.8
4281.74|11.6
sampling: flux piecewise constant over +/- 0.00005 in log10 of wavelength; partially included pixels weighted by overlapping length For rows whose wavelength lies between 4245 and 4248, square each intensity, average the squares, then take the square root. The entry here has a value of 13.0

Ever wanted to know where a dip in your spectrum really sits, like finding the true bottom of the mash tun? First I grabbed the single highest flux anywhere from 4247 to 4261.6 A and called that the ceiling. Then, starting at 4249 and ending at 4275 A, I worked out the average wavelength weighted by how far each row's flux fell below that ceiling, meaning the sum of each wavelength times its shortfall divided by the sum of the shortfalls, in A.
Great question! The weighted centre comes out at 4264.1 A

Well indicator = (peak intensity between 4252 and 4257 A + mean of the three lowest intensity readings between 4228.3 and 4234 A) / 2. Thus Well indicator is 10.5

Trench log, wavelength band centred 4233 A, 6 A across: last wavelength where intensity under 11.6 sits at 4235.65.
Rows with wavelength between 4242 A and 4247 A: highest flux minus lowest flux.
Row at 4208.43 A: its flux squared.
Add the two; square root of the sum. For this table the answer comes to 12.8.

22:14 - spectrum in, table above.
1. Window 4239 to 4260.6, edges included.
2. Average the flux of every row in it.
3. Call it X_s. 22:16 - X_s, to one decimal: 11.6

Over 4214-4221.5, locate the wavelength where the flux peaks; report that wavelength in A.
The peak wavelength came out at 4219.11 A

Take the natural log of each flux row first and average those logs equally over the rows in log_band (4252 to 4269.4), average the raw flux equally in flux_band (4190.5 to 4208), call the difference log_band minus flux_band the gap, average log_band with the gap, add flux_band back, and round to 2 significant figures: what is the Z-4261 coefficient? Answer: 7.9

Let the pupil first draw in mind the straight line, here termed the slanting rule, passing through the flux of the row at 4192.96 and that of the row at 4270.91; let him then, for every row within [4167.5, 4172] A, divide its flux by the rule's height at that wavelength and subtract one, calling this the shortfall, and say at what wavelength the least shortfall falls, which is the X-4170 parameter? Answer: 4171.77 A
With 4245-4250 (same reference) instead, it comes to 4249.33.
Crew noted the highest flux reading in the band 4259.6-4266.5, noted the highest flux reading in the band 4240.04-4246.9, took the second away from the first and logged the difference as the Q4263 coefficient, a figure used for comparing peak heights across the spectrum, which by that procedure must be -1.3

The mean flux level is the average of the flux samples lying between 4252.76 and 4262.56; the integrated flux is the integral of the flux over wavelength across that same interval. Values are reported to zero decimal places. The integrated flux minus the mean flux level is 95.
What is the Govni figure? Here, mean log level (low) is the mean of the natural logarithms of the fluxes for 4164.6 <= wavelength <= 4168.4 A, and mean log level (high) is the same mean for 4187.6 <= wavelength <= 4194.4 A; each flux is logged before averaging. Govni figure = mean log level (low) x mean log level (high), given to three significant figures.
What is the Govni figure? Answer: 5.94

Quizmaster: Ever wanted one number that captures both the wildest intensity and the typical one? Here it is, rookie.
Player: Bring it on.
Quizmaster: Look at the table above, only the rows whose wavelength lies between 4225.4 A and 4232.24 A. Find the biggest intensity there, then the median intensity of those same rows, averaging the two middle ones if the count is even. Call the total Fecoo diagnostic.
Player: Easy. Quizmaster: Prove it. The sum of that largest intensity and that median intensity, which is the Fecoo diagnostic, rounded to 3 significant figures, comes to 20.1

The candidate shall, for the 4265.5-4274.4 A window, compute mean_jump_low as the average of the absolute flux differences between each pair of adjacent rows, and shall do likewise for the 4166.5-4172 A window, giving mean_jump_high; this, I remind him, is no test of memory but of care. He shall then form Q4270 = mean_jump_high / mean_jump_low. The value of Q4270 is 0.22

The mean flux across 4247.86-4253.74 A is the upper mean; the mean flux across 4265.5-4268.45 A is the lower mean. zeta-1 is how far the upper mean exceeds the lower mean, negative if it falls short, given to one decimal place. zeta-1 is -1.1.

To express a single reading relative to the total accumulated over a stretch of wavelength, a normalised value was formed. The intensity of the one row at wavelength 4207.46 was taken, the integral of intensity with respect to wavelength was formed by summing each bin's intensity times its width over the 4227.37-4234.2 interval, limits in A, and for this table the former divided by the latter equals 0.186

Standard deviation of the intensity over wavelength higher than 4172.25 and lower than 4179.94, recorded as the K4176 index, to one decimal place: 0.3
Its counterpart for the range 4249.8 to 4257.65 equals 0.4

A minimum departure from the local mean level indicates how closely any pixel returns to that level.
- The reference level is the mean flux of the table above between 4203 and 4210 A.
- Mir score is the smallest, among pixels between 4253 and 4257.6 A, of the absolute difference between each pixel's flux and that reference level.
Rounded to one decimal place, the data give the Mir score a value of 1.3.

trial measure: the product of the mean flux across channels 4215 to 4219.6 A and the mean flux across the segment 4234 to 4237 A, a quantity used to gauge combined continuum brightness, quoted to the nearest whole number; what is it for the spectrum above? 135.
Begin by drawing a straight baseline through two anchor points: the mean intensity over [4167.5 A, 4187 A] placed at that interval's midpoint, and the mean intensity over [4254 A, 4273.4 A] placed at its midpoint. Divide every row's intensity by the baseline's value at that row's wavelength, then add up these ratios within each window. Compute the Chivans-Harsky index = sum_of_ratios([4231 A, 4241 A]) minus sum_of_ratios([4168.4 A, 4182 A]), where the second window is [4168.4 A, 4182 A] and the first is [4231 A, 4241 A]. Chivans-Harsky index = -4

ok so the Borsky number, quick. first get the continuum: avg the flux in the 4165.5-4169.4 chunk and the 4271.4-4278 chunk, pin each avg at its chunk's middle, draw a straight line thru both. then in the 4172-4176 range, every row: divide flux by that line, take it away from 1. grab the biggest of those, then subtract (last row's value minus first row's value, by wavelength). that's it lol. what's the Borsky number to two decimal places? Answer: 0.10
